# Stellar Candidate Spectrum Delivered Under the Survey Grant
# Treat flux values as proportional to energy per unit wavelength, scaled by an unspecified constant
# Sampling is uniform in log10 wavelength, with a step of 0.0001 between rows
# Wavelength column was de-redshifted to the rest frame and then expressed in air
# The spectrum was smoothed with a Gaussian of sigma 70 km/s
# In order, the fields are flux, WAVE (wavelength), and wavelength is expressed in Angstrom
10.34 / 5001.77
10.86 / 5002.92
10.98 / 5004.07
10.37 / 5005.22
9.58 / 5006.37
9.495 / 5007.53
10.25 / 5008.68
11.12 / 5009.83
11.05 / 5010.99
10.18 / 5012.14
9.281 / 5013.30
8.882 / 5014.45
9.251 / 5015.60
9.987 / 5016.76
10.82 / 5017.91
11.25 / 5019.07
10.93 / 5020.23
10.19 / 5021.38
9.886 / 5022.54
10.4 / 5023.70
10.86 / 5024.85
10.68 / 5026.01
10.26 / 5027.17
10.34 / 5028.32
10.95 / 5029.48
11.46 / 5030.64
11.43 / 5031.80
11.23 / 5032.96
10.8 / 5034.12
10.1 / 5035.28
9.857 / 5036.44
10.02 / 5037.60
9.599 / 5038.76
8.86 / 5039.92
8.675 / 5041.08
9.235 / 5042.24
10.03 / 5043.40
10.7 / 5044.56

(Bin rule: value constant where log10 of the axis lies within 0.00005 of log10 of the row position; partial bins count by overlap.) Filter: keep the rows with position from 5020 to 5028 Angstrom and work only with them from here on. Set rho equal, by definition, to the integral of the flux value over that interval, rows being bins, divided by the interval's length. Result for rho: 10.4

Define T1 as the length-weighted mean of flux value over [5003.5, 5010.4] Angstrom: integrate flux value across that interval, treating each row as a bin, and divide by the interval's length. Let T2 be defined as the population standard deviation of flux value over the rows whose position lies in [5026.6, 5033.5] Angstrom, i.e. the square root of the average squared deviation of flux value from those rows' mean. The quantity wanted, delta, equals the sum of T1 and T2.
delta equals 10.8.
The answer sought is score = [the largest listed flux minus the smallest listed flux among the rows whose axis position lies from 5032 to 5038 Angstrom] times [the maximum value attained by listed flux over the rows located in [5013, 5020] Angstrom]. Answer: 15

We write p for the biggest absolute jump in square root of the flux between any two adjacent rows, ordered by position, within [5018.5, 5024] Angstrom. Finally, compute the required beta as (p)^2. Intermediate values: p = 0.114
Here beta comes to 0.013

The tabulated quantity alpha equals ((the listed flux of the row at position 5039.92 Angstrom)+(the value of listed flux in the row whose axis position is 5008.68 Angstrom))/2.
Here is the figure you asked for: 9.6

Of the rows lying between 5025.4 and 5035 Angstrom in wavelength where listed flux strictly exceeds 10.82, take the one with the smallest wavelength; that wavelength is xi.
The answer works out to 5029.48 Angstrom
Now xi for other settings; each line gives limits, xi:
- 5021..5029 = 5024.85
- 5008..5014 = 5009.83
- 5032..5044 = 5032.96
